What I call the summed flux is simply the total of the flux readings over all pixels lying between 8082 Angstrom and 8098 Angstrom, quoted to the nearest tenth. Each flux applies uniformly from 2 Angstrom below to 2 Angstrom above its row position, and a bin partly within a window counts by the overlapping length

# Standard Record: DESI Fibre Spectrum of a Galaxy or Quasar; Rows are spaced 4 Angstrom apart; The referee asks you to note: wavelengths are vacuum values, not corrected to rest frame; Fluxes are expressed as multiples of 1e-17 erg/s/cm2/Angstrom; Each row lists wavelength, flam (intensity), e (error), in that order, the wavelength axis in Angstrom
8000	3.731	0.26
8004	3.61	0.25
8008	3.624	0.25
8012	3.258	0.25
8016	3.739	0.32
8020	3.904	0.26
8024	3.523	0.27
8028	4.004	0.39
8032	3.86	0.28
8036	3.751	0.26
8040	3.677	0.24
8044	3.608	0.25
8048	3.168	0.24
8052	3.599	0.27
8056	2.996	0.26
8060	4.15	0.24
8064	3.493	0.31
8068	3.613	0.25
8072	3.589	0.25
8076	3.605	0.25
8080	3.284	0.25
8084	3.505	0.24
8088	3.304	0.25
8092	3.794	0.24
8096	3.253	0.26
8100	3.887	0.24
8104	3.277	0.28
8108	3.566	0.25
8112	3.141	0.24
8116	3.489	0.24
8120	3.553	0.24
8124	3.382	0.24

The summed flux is 13.9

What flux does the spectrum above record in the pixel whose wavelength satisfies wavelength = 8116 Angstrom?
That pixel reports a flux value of 3.489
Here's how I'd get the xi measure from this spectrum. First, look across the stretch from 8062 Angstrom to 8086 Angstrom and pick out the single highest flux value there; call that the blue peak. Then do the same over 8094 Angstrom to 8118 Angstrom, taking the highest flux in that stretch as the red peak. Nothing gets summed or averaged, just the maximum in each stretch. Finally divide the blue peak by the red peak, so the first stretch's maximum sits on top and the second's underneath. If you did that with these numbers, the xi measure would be 0.93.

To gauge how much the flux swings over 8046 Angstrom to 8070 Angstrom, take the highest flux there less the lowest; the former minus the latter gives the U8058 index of 1.15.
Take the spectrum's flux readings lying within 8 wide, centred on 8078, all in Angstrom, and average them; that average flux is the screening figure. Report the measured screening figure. 3.44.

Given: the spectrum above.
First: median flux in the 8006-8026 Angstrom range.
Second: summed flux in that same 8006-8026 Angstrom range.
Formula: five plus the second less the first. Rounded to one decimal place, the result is 19.4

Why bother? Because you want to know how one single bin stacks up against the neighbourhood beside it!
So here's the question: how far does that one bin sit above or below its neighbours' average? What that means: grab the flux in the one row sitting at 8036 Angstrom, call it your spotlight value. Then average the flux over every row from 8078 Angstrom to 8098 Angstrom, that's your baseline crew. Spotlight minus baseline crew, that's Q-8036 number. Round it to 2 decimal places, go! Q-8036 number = 0.32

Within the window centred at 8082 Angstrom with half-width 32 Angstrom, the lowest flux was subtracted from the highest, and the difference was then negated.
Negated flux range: -1.2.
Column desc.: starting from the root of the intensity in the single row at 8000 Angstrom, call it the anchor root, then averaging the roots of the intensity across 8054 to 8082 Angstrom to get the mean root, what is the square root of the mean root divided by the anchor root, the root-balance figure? 0.99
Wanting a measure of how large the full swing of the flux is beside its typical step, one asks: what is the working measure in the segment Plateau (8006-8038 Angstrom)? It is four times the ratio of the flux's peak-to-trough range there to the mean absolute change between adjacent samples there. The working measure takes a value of 10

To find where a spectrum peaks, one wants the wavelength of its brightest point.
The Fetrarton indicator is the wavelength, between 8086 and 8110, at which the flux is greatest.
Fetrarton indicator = 8100 Angstrom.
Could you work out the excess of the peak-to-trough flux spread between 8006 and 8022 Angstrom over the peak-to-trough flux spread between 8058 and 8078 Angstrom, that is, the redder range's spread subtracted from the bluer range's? -0.01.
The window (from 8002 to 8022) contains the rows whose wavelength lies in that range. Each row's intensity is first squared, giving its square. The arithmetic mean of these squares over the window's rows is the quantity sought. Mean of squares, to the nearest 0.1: 13.2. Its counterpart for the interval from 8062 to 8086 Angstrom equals 12.4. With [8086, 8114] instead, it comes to 12.0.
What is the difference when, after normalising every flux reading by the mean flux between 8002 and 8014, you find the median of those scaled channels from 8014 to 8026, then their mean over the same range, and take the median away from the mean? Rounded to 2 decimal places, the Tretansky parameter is 0.00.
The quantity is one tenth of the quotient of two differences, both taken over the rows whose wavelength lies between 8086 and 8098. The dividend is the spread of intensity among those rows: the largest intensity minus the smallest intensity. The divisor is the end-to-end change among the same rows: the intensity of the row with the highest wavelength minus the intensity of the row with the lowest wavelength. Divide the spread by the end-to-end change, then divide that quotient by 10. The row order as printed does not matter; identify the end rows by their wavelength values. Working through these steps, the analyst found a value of -1.1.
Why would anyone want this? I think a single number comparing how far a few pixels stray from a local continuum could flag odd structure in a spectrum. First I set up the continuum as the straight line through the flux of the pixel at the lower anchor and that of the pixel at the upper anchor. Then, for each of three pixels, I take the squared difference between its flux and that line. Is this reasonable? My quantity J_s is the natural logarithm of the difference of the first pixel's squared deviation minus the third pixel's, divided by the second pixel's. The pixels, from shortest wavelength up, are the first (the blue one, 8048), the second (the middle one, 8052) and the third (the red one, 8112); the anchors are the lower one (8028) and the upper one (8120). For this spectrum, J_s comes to 1.4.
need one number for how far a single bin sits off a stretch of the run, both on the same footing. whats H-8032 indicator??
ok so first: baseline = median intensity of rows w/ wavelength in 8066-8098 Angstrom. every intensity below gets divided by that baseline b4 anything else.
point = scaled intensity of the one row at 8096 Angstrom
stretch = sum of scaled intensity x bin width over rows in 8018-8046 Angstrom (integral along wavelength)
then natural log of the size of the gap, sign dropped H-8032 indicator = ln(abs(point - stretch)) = 3.4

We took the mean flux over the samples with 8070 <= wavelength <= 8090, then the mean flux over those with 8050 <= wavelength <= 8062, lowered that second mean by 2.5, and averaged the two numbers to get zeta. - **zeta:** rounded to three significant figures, 2.27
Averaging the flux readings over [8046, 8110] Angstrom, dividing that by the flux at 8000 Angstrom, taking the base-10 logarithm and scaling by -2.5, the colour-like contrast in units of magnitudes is 0.068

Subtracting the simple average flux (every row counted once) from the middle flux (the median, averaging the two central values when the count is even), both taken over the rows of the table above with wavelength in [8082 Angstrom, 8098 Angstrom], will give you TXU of -0.06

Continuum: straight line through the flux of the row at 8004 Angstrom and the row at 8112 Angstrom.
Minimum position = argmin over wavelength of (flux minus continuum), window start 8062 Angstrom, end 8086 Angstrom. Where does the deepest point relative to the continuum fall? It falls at 8080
